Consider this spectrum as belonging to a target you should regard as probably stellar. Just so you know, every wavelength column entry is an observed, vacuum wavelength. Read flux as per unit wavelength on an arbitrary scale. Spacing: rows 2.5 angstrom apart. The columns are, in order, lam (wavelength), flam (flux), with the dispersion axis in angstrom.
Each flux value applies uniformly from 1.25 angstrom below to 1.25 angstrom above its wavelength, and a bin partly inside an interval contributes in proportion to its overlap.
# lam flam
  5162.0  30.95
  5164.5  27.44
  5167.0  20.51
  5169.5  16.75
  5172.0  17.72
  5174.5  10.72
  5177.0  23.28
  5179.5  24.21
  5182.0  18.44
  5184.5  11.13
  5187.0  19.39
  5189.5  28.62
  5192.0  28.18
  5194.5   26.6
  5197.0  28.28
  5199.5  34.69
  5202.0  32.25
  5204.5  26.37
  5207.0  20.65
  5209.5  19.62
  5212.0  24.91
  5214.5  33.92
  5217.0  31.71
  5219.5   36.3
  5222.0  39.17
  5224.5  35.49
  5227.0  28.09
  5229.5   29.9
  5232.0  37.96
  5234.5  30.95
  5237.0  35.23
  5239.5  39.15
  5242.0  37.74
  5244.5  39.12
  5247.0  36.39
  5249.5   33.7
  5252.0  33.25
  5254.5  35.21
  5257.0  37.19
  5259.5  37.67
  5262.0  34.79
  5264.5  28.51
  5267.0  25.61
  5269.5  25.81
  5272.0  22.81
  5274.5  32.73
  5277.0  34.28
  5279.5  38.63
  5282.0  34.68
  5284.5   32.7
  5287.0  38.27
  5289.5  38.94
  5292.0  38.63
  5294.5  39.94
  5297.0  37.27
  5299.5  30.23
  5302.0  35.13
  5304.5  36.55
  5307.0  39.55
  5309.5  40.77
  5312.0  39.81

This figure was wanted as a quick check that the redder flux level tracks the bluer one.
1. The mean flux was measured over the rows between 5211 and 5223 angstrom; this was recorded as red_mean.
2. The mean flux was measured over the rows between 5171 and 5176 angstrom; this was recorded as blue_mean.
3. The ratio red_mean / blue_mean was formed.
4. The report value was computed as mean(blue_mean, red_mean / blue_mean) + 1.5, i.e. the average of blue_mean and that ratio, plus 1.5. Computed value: 10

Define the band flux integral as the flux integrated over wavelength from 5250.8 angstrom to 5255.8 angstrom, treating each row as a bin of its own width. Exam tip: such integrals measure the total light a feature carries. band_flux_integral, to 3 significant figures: 171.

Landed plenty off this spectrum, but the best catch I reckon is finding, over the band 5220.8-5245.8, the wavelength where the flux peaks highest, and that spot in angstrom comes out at 5222.0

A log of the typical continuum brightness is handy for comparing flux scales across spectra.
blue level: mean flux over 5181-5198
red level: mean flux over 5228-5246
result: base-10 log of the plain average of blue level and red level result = 1.47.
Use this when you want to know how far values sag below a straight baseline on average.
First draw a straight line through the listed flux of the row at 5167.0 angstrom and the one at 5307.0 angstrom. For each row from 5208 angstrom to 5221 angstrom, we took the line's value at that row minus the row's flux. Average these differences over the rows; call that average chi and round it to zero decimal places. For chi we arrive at -2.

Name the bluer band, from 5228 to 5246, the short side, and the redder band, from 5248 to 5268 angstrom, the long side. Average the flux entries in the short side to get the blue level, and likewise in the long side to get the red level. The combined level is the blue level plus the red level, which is 69.0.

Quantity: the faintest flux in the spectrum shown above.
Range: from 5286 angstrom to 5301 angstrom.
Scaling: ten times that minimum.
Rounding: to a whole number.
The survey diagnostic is 302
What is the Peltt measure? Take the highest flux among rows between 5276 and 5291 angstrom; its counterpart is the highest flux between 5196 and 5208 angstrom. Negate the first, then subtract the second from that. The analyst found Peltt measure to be -74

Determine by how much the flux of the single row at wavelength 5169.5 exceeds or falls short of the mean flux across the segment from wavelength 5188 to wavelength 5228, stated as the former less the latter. -13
